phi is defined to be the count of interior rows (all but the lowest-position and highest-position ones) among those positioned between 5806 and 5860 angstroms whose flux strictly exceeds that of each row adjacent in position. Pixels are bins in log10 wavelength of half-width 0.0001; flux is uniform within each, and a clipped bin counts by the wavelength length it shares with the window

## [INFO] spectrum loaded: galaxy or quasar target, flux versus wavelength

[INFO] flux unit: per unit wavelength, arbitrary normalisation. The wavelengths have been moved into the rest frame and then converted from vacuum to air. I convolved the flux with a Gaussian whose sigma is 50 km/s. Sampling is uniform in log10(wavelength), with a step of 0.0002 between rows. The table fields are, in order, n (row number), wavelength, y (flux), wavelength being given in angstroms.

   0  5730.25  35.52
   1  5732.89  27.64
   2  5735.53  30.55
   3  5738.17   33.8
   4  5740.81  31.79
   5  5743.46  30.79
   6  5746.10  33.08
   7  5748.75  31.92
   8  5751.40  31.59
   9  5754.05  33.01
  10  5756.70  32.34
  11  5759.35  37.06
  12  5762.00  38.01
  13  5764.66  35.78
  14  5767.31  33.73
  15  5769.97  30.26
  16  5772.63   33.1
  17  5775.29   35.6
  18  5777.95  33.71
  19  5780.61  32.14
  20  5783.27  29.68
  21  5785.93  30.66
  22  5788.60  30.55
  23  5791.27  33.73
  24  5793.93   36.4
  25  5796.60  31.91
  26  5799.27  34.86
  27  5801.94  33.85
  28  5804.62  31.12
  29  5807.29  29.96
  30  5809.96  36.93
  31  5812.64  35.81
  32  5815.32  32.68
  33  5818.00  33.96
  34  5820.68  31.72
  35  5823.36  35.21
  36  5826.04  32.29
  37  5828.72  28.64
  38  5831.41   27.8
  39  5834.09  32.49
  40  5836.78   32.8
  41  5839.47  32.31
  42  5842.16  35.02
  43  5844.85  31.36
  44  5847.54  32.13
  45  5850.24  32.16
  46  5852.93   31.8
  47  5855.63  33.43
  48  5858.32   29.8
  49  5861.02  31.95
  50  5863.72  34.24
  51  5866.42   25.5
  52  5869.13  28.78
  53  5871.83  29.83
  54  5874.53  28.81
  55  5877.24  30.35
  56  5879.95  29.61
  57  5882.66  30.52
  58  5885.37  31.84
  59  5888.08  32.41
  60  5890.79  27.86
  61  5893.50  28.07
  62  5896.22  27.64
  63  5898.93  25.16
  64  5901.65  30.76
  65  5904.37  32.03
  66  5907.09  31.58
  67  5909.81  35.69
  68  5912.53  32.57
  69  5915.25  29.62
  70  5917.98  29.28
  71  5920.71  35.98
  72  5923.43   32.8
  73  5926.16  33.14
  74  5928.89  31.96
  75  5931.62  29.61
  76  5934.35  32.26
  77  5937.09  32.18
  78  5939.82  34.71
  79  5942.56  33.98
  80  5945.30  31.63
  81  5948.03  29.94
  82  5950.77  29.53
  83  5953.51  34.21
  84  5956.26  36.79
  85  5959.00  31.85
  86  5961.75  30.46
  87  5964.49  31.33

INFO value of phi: 7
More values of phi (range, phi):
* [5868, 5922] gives 6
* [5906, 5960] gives 6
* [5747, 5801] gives 5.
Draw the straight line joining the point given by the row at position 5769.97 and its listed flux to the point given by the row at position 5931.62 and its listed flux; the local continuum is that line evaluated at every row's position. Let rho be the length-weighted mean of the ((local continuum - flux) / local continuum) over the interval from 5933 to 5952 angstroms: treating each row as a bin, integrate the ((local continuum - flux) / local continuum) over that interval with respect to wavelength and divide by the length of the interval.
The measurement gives -0.084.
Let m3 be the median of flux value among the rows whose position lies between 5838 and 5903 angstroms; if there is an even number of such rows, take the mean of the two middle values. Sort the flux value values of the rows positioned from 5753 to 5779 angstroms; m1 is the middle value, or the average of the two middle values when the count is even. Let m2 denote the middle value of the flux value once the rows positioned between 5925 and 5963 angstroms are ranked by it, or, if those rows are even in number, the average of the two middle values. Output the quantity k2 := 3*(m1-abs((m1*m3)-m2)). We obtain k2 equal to -2902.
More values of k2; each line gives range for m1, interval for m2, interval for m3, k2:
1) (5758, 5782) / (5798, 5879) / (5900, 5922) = -3021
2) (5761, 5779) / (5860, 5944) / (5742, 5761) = -3077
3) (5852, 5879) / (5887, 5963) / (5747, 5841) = -2764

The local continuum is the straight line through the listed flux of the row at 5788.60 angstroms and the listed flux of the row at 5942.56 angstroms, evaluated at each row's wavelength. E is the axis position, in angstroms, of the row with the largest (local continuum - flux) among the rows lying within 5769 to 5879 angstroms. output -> 5866.42 angstroms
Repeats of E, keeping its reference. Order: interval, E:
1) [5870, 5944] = 5898.93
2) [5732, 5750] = 5732.89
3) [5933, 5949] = 5948.03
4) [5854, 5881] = 5866.42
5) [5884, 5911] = 5898.93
